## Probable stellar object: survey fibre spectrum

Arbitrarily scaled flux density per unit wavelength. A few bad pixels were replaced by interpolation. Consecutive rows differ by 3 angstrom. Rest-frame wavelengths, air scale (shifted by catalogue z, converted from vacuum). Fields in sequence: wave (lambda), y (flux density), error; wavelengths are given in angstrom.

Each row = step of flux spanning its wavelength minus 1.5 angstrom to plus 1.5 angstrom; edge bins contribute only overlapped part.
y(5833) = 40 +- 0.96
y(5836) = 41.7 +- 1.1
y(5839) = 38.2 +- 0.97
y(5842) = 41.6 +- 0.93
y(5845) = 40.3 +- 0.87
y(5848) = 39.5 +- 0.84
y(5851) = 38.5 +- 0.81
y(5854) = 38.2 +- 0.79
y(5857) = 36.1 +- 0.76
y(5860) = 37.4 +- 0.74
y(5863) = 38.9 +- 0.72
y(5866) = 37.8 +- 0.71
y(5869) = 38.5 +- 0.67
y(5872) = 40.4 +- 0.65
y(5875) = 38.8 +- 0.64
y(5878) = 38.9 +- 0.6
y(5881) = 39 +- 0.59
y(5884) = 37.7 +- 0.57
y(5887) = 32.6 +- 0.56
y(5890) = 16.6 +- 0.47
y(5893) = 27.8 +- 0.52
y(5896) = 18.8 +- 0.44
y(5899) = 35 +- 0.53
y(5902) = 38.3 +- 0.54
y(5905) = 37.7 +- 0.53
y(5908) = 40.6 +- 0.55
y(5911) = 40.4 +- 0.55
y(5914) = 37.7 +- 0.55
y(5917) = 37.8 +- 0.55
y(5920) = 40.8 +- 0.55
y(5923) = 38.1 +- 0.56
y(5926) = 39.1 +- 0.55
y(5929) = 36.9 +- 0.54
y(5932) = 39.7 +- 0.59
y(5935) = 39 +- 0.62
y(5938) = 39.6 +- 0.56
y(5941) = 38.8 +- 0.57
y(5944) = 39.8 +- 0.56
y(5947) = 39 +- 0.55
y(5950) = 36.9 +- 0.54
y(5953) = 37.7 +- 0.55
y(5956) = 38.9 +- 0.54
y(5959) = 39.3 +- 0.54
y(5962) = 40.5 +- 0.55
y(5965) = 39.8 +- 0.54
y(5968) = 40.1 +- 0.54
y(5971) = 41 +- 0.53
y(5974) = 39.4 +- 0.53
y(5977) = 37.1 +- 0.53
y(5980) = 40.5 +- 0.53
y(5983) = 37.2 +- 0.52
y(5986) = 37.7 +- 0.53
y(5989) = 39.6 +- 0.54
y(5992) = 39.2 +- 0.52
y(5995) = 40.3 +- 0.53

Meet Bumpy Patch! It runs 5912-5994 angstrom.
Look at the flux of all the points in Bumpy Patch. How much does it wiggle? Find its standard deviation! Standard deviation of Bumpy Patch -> 1.2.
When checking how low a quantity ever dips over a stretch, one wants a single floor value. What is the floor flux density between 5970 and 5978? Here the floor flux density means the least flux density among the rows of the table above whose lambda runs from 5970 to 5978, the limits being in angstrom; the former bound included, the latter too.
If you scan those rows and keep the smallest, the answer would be 37.1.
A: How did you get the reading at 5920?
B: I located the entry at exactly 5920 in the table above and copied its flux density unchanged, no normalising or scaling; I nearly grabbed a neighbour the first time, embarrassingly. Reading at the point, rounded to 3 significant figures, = 40.8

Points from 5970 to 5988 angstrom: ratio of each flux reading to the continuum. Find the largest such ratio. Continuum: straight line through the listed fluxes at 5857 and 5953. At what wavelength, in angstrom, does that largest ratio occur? 5971 angstrom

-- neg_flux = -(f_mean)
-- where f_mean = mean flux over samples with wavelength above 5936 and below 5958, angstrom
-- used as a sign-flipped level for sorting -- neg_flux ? -38.7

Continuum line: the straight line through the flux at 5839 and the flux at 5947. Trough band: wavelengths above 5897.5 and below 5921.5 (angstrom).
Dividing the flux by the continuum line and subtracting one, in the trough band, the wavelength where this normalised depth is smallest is 5899 angstrom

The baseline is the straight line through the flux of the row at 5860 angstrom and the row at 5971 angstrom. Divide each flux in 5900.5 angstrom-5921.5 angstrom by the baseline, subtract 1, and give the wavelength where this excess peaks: 5908 angstrom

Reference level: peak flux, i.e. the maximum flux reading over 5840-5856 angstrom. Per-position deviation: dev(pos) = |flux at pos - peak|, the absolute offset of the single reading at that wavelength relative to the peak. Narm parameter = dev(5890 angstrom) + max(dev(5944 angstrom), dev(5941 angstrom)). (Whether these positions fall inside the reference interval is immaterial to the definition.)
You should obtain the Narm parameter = 28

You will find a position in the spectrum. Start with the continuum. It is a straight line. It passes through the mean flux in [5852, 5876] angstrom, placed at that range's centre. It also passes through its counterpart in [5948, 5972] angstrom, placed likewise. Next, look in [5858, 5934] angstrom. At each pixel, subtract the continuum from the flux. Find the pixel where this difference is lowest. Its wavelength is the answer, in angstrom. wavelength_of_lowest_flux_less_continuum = 5890 angstrom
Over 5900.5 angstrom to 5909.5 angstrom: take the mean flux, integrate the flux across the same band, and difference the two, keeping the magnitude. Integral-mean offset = 311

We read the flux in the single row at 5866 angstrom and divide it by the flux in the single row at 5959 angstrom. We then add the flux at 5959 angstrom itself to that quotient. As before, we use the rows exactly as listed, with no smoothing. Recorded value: 40.3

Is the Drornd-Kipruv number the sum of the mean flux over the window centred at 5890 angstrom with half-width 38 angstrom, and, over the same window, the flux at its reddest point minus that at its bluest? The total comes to 37.0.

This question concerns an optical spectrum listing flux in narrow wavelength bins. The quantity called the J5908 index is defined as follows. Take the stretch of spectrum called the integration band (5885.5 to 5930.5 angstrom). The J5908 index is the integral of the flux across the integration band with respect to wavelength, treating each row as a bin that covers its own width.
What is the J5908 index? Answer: 1555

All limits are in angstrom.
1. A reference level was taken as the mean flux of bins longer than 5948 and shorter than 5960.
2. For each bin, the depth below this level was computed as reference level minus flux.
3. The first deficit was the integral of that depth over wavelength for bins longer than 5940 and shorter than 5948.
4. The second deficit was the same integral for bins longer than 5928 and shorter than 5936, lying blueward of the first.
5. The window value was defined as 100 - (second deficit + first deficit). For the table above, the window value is 112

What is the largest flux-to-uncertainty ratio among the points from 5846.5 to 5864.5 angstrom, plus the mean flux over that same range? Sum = 92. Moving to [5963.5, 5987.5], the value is 116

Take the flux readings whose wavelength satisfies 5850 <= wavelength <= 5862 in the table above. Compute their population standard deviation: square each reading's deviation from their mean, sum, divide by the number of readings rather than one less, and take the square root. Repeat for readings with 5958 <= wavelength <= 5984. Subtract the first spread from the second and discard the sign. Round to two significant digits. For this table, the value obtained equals 0.39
